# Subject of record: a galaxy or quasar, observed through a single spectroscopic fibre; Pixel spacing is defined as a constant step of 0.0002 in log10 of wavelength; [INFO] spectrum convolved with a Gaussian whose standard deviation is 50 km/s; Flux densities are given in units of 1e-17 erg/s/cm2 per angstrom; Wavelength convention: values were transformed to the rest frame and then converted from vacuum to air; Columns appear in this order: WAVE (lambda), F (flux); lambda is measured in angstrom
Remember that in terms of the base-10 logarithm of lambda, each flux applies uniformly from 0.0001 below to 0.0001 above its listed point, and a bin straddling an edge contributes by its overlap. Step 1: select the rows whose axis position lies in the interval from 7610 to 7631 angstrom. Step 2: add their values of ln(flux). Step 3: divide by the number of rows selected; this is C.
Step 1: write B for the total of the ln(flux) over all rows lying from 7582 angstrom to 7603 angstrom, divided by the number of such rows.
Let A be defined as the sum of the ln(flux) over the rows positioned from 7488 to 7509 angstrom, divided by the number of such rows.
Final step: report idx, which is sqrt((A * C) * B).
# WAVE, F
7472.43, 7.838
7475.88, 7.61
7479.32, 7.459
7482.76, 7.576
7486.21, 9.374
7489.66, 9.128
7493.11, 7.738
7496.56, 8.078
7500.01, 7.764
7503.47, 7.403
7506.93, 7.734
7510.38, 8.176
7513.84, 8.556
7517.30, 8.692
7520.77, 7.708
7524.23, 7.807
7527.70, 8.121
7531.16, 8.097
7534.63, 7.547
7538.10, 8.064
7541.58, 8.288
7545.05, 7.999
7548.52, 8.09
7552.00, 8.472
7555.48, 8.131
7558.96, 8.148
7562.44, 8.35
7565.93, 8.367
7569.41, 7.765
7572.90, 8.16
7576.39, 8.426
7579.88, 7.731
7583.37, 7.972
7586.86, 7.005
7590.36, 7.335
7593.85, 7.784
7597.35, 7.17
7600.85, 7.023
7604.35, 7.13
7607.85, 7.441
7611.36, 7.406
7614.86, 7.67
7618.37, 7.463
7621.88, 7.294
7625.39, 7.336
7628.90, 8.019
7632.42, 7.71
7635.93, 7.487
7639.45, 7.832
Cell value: 2.89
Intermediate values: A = 2.07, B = 2.00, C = 2.02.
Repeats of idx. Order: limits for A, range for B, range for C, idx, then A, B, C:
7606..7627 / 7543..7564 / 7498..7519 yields 2.97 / 2.01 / 2.10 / 2.08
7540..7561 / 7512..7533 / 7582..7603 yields 2.97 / 2.10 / 2.10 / 2.00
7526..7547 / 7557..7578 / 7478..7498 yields 3.03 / 2.08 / 2.10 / 2.10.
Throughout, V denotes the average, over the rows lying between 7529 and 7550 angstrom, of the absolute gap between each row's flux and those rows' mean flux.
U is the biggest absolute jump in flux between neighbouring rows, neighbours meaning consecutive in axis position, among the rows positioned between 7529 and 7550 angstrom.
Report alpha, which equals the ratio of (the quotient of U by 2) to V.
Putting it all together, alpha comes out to 1.71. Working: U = 0.55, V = 0.16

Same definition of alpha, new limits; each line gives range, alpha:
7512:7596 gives 1.64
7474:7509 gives 1.72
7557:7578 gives 1.69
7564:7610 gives 1.15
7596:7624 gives 0.91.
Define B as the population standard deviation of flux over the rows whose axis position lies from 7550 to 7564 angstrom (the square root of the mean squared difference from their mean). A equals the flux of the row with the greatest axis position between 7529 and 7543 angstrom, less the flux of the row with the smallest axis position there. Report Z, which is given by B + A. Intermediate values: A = 0.19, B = 0.14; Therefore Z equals 0.33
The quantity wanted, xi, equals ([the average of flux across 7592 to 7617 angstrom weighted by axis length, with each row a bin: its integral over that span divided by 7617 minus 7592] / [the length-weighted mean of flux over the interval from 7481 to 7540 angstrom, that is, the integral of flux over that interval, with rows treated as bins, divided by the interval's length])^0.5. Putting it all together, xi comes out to 0.95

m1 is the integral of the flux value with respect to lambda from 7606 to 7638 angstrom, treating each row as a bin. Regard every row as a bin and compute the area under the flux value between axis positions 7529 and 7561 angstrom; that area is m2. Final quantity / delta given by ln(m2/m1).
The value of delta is 0.07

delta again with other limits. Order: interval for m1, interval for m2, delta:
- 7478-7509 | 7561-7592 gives -0.02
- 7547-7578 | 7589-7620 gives -0.11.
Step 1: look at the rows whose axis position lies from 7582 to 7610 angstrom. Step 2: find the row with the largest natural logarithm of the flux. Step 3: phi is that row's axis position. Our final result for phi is 7583.37 angstrom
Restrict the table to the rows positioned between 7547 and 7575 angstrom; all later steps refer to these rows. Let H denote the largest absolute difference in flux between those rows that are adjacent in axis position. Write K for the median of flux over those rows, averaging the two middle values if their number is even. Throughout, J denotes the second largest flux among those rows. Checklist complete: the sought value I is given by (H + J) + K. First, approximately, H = 0.6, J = 8.367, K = 8.2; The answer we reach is 17.1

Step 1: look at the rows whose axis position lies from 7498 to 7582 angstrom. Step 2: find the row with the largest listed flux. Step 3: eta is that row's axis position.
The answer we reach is 7517.30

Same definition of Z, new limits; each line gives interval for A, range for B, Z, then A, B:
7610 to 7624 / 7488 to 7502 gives 0.45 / -0.11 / 0.57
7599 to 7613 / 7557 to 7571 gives 0.63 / 0.38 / 0.24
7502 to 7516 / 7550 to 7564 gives 1.30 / 1.15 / 0.14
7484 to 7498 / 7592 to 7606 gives -1.00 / -1.30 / 0.30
